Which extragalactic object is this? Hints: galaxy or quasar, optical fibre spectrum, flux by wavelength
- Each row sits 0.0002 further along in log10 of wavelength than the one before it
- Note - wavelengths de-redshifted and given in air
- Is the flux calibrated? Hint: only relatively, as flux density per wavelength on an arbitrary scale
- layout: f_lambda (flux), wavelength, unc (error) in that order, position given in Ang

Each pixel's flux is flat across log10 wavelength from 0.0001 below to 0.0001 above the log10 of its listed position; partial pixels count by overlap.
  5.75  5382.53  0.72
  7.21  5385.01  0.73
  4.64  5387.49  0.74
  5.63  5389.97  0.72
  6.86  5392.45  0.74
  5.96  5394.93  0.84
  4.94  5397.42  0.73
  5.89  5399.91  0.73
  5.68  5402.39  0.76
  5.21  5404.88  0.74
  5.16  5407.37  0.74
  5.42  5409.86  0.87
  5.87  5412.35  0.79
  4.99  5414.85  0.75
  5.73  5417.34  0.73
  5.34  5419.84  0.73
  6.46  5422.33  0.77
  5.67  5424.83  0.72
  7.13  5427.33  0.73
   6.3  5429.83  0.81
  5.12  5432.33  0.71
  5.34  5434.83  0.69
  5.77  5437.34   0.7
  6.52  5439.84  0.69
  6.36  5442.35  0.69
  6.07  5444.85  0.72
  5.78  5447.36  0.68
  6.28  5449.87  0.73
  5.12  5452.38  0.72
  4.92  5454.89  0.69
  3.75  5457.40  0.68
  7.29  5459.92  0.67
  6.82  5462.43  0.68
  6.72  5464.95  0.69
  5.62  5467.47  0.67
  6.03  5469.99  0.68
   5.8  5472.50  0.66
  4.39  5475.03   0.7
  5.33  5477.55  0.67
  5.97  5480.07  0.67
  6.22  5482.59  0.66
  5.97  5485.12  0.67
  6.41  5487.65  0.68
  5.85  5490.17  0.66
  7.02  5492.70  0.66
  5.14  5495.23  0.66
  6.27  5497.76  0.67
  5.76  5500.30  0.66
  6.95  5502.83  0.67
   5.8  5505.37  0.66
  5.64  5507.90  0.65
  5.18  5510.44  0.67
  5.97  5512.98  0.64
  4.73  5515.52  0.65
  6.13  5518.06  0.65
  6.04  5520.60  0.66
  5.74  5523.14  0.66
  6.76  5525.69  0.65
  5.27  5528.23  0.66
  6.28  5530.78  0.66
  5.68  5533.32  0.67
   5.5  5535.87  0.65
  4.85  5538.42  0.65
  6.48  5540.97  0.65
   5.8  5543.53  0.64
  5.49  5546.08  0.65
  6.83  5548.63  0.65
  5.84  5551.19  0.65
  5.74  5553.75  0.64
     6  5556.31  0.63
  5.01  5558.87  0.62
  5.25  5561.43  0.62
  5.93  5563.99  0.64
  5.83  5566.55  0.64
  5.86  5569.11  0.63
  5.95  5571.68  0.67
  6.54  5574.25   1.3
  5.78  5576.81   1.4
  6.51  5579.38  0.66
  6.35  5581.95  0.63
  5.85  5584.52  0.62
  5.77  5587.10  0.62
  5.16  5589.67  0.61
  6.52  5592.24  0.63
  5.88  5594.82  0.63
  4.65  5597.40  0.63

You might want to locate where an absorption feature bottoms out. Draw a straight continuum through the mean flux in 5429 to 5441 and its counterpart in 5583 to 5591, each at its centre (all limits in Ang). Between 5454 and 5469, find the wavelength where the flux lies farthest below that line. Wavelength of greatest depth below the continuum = 5457.40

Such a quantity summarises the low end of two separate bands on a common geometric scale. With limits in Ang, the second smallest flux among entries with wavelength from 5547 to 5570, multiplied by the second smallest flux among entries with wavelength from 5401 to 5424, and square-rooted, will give 5.20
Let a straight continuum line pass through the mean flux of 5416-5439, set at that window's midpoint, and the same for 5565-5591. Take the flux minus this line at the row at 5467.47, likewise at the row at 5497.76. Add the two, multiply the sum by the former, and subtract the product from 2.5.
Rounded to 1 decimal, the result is 2.5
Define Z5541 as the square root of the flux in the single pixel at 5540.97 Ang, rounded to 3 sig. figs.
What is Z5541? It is 2.55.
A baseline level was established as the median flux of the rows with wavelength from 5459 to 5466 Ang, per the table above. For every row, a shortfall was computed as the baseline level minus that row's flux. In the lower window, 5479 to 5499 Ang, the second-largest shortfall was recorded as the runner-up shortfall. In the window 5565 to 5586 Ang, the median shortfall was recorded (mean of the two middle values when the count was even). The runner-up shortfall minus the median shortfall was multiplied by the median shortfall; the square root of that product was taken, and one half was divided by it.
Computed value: 2.23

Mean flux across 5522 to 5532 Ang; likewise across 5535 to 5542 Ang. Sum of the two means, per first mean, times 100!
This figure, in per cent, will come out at 193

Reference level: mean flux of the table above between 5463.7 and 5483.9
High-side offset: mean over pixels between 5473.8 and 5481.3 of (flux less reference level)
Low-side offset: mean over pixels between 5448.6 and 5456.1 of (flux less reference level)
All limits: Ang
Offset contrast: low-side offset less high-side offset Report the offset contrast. 0.21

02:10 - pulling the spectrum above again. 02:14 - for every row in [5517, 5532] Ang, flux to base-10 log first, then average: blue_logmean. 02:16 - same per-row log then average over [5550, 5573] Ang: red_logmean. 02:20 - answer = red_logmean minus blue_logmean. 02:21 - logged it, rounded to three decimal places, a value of -0.023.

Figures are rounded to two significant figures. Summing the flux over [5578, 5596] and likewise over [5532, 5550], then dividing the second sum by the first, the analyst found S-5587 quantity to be 0.97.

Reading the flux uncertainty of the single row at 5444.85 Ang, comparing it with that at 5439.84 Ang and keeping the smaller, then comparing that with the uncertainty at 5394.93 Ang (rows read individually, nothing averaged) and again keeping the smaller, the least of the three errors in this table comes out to 0.690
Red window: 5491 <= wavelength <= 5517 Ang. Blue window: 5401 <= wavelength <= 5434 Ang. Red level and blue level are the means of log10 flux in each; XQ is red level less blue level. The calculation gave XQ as 0.010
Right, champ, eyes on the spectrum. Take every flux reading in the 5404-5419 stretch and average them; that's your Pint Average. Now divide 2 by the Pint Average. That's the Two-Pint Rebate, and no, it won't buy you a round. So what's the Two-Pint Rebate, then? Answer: 0.37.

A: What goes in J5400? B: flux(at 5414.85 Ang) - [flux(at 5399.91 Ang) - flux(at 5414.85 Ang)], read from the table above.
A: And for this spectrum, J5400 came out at 4.1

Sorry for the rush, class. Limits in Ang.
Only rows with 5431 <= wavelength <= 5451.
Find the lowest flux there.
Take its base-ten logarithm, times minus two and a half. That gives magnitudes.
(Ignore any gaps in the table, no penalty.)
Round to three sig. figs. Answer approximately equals -1.77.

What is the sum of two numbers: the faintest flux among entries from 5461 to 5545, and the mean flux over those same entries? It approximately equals 10.3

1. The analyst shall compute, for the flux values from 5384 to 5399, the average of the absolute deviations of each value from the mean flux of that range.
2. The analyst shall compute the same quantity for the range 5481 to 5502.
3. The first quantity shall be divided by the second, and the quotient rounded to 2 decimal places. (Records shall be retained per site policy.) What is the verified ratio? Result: 2.01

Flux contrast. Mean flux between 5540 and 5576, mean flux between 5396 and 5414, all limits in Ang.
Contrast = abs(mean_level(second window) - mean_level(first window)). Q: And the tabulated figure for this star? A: 0.44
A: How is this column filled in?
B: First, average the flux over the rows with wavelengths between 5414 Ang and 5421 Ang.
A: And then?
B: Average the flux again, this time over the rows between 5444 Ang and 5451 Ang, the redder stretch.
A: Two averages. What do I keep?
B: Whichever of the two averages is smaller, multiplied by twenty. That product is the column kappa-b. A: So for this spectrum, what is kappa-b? 107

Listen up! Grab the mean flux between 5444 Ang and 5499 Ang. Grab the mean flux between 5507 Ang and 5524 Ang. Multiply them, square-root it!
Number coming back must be 5.74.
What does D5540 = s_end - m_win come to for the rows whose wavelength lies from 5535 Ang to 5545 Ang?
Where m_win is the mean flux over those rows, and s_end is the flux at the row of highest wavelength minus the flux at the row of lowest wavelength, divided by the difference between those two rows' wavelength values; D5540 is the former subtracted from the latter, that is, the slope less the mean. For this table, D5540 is -5.62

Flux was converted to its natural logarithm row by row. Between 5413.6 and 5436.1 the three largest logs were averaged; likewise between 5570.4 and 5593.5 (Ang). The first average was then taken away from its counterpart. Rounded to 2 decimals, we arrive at -0.01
